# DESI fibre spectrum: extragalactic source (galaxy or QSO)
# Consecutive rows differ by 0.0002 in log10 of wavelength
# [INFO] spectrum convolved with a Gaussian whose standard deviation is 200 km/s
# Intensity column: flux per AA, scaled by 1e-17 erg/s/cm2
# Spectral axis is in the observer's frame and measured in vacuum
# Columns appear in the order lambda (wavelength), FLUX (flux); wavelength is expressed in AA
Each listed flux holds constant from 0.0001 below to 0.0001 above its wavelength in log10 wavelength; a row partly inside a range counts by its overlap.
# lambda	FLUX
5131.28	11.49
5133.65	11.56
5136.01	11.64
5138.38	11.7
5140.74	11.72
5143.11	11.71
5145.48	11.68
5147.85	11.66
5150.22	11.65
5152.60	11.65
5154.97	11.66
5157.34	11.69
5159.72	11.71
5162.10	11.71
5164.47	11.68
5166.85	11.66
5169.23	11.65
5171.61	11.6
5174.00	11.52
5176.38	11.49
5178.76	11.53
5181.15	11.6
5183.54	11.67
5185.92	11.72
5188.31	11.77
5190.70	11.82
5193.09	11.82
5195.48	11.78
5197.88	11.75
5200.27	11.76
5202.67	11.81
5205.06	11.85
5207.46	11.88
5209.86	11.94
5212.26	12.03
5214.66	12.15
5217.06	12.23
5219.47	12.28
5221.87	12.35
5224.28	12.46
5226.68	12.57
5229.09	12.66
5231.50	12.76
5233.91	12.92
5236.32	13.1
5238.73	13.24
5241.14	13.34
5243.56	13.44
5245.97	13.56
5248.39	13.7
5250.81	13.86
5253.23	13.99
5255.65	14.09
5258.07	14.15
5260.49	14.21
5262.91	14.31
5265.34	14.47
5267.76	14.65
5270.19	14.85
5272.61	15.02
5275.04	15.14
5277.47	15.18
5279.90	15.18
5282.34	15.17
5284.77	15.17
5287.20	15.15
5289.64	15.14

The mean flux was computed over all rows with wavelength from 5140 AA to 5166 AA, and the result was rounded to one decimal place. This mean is 11.7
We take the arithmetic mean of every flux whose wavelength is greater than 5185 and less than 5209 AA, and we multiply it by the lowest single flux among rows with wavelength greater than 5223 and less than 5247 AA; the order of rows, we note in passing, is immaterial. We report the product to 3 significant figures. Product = 147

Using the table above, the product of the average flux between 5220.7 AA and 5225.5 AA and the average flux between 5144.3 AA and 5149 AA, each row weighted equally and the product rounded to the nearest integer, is 145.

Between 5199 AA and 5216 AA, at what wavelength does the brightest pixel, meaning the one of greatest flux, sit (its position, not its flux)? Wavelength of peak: 5214.66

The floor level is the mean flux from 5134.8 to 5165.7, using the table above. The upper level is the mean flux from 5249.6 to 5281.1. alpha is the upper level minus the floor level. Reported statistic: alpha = 2.9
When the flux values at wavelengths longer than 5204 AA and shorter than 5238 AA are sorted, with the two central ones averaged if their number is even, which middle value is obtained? 12.3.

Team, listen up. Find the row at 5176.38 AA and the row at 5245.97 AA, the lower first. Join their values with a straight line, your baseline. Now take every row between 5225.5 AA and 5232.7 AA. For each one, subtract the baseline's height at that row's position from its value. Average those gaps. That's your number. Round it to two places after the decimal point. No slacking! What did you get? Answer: -0.39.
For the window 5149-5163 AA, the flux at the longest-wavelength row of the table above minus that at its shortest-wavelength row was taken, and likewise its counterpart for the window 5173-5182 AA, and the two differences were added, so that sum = 0.14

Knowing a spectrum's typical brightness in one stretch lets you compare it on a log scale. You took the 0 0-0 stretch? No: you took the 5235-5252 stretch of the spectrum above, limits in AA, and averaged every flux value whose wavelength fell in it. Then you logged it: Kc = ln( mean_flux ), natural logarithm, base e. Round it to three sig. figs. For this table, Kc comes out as 2.60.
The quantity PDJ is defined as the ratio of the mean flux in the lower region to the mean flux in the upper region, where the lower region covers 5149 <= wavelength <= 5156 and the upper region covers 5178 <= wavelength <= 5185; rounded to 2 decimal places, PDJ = 1.00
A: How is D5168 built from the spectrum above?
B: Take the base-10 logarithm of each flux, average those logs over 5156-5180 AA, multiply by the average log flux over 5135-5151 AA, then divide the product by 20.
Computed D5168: 0.0569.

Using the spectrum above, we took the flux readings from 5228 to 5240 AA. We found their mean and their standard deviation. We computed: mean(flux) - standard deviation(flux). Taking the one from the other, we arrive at 12.7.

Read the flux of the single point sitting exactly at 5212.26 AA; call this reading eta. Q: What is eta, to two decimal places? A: 12.03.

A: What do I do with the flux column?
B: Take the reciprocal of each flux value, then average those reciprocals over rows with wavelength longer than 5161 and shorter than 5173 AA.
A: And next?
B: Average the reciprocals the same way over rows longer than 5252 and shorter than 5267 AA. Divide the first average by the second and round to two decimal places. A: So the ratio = 1.22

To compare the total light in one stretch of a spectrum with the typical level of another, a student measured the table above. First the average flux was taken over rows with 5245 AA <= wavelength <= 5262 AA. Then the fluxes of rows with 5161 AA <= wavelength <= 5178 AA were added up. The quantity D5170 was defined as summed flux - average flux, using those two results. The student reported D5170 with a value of 67.4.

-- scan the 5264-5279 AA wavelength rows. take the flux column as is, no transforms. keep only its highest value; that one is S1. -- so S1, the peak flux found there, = 15.18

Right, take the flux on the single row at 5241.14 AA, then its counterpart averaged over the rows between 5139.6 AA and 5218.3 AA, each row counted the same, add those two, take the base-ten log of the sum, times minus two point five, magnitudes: -3.50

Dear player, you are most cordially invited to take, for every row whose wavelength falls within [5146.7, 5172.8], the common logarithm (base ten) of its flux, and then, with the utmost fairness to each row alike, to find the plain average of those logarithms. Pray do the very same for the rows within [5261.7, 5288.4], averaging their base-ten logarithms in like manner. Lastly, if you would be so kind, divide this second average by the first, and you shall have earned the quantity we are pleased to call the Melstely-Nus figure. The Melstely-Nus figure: 1.10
